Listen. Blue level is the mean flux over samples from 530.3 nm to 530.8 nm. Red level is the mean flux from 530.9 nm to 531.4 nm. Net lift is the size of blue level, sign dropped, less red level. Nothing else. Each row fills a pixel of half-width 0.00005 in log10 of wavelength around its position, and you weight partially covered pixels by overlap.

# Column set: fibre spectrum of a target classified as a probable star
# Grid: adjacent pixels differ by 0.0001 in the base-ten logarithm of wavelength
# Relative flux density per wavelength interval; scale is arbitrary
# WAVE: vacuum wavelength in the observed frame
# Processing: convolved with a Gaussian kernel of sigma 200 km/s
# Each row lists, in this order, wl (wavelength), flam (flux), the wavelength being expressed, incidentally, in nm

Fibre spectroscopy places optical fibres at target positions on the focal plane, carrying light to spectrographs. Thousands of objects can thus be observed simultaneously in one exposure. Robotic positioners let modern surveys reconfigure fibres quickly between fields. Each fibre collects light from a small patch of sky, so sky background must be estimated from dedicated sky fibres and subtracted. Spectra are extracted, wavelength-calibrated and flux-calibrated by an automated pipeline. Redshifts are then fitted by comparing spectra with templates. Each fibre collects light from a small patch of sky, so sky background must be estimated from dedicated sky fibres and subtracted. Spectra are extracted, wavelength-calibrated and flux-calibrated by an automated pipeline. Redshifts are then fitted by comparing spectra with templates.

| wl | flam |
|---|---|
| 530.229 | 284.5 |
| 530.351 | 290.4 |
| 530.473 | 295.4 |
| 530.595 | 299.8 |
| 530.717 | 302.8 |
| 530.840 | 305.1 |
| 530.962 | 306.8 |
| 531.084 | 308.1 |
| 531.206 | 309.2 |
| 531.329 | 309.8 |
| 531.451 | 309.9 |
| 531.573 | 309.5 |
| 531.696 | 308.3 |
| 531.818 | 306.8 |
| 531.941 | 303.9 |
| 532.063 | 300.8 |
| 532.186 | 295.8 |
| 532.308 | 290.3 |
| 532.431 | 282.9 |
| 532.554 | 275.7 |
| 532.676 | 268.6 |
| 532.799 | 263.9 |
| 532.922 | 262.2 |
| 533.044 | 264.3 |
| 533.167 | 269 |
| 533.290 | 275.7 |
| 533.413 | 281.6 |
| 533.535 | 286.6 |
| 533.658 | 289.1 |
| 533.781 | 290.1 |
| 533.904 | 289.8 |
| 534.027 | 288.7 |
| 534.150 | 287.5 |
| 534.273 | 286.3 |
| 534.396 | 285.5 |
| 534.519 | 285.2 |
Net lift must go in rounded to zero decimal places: -11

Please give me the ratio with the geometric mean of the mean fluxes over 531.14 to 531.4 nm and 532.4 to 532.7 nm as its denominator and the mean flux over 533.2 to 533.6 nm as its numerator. 0.96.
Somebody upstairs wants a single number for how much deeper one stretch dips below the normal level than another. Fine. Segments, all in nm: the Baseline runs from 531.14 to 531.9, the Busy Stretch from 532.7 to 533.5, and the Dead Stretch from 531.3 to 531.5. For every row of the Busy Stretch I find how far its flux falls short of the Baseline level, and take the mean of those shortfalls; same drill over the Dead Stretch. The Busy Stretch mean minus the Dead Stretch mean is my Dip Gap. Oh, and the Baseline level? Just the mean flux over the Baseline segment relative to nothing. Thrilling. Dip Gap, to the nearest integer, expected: 40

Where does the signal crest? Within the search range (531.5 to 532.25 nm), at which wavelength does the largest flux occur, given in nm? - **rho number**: 531.573 nm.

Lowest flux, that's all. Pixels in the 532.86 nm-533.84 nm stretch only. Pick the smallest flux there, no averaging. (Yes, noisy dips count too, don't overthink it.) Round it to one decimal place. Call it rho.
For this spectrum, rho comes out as 262.2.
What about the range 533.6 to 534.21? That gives 287.5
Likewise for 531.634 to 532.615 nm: 275.7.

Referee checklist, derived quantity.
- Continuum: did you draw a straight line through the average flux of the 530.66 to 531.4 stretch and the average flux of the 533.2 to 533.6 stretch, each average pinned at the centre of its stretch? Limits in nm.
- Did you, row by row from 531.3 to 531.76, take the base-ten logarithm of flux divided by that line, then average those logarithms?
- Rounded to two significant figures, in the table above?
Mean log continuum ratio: 0.011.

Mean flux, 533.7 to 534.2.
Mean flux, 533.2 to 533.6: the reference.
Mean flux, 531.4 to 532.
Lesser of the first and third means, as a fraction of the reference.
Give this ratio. 1.03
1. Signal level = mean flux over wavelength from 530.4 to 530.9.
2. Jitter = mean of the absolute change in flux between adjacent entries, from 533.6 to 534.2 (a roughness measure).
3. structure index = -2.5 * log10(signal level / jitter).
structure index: -6.3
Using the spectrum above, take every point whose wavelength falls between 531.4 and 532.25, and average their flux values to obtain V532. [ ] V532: 305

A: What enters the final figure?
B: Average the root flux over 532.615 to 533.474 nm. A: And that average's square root 4.05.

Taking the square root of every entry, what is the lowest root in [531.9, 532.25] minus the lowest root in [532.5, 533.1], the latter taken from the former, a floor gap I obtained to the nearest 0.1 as 1.0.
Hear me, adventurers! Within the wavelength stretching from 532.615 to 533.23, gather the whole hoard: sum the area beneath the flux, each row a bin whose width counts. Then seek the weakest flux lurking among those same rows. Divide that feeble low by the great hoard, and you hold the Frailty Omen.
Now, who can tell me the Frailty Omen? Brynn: 1.61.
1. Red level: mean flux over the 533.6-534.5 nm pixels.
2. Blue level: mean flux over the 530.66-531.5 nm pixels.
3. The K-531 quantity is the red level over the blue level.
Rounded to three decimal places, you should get 0.937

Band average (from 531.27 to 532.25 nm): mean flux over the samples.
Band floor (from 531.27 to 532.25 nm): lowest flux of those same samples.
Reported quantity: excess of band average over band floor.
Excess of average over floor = 10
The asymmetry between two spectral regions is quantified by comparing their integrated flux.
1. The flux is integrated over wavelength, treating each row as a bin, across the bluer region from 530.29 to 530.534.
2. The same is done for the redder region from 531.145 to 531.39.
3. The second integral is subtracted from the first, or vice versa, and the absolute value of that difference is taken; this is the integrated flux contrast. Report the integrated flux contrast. 4.2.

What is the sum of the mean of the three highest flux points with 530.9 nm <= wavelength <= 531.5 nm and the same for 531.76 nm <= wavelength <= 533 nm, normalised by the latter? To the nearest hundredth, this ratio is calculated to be 2.02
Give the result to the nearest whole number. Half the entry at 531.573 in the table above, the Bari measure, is 155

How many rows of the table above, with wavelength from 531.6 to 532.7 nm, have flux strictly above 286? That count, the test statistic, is 6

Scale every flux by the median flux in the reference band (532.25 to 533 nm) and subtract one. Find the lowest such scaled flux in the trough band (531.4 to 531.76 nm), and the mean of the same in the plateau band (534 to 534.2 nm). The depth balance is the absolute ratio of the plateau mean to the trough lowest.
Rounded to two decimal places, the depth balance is 0.44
